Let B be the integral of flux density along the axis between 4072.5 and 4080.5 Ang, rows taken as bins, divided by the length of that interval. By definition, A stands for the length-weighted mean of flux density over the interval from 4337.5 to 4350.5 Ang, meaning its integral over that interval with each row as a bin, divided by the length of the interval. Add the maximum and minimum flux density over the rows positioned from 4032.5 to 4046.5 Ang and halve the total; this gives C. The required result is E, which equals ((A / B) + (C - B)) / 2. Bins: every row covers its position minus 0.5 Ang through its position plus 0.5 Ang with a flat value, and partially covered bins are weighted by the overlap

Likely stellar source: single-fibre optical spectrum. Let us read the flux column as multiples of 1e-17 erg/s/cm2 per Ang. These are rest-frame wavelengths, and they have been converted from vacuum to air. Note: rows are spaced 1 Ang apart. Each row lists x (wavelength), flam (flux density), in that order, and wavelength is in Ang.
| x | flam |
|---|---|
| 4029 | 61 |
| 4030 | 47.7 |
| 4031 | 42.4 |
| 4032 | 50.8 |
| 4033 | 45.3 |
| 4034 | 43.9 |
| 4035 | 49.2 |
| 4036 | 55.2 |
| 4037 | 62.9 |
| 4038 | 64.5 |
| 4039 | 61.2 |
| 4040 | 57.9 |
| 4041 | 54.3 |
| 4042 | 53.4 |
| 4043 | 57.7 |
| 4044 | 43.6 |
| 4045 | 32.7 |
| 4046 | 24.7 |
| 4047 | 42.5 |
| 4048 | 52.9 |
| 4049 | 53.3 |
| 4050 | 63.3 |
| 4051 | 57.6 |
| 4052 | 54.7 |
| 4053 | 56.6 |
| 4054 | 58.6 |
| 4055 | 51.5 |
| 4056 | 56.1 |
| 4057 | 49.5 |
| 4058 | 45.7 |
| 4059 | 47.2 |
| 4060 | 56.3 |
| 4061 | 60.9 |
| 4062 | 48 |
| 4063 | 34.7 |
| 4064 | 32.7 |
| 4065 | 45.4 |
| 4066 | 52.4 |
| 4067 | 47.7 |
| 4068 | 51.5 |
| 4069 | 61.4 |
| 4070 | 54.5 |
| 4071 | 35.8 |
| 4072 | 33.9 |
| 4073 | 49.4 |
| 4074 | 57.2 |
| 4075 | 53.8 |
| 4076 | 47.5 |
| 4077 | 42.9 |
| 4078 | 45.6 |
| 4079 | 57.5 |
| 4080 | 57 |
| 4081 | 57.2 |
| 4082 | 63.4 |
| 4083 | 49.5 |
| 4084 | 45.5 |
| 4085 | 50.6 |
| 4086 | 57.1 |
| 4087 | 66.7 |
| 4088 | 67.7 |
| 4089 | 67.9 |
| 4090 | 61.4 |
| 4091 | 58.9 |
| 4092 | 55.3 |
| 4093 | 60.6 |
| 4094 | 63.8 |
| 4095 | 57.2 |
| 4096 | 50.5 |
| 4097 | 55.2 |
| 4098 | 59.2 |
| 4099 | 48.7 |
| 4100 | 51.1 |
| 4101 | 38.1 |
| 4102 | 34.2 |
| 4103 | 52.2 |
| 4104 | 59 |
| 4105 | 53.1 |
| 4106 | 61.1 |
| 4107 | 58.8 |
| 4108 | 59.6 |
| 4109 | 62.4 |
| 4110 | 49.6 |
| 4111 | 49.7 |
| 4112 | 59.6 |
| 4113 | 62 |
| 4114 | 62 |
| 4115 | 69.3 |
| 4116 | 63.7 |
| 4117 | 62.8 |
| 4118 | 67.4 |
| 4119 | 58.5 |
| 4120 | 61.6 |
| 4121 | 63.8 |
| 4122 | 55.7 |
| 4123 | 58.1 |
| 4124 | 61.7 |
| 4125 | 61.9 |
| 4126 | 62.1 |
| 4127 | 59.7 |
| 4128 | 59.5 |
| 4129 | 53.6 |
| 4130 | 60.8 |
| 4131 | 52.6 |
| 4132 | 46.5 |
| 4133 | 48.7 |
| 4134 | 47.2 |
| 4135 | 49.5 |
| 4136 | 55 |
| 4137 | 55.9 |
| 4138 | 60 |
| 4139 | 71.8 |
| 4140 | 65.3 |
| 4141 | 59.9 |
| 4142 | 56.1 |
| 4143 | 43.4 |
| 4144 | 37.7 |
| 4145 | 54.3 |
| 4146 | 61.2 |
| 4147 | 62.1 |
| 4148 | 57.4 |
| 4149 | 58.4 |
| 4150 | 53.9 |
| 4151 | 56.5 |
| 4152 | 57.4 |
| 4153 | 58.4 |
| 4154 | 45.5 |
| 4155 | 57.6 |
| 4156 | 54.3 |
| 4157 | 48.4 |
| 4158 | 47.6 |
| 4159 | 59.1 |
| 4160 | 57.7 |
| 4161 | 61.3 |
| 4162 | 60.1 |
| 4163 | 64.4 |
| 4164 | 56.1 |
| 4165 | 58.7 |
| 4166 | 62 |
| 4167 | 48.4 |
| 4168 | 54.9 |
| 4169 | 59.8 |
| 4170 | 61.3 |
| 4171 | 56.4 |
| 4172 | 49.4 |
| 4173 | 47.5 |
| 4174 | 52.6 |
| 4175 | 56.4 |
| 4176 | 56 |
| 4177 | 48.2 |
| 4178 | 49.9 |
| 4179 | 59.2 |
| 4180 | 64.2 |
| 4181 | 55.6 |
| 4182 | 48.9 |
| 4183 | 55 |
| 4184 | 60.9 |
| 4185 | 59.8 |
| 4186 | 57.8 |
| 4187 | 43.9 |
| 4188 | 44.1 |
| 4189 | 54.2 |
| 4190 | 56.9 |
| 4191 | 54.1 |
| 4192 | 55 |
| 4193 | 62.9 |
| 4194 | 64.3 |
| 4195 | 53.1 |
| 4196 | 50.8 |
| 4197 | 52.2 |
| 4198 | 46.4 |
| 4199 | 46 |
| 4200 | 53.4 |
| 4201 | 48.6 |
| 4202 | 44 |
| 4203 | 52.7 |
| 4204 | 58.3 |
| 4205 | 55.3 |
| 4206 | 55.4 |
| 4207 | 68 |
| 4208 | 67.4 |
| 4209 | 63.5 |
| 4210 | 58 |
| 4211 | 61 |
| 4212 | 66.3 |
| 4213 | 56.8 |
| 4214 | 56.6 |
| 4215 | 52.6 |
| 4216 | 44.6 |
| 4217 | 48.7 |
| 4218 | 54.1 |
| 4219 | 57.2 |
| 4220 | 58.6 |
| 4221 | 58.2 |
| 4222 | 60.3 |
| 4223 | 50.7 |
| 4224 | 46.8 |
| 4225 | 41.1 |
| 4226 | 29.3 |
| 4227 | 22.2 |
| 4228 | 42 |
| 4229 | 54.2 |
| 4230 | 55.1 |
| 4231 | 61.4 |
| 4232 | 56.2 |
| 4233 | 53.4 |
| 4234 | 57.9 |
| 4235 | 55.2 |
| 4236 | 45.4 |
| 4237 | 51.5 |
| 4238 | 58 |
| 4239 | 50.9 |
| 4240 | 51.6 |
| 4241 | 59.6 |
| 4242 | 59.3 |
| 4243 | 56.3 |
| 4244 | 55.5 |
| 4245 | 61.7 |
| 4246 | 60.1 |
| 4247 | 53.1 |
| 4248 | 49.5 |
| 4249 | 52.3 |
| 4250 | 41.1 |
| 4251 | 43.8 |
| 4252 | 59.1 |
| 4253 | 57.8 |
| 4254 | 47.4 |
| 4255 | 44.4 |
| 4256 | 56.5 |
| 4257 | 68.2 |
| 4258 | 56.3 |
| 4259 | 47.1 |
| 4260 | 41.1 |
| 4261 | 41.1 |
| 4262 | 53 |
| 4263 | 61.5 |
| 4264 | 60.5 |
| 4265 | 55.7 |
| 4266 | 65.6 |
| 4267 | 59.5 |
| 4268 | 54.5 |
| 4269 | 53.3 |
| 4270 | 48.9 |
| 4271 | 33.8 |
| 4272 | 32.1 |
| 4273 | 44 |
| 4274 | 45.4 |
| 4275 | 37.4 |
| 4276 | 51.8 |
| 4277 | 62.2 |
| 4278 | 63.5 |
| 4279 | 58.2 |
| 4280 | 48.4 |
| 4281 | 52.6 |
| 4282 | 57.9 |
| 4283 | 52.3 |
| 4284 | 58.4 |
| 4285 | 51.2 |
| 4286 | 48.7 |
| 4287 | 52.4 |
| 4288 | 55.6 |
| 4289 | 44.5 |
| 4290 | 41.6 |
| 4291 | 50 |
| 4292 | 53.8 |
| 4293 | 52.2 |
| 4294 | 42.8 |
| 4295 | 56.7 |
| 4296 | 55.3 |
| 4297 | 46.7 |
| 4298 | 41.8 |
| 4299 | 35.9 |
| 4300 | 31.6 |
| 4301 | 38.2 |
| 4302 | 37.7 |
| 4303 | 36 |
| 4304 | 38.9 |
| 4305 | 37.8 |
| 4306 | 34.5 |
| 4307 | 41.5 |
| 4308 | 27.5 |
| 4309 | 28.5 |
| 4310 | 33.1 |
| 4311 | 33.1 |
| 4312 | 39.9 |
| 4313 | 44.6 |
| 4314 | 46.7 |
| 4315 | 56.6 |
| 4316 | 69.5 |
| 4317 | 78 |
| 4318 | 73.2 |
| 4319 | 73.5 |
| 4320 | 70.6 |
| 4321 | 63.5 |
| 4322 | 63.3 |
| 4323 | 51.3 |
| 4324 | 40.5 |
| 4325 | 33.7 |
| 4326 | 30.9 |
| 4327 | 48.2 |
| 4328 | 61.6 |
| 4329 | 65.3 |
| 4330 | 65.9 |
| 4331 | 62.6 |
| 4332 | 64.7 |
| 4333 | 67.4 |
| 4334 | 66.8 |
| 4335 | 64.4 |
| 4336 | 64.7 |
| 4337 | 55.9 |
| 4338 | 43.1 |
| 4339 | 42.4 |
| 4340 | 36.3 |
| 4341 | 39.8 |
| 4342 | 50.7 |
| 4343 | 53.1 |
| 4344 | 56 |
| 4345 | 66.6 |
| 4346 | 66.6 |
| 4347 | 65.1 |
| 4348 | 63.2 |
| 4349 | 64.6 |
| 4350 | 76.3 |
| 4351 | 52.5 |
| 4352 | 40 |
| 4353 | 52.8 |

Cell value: -2.8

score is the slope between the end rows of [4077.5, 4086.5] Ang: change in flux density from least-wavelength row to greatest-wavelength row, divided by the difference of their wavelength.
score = 1.4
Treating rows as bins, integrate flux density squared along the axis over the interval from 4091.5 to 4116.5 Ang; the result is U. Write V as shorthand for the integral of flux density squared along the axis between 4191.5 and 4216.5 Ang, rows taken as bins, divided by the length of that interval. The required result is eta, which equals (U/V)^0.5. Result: 5.02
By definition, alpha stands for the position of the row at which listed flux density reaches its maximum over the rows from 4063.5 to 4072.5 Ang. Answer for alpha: 4069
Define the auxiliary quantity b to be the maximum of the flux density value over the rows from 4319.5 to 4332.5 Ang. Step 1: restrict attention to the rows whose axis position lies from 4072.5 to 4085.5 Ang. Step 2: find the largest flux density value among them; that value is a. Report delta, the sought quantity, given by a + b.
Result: 134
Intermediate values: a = 63.4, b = 70.6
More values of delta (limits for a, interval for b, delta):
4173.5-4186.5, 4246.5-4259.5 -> 132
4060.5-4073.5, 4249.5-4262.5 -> 130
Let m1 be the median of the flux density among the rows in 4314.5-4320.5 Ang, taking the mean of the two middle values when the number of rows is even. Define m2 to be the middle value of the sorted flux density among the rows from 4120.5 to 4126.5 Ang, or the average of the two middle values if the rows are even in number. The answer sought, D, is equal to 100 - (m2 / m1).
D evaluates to 99.14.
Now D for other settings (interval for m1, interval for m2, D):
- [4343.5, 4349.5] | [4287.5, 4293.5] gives 99.21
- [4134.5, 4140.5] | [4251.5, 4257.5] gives 99.01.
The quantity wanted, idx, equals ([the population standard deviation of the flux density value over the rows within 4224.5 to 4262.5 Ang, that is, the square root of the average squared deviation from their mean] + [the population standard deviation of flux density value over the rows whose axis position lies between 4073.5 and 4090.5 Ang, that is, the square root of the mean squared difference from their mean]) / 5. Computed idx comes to 3.3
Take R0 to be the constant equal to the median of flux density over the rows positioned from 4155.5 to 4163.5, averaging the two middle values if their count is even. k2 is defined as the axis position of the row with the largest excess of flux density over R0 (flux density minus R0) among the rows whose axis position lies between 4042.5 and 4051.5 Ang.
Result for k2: 4050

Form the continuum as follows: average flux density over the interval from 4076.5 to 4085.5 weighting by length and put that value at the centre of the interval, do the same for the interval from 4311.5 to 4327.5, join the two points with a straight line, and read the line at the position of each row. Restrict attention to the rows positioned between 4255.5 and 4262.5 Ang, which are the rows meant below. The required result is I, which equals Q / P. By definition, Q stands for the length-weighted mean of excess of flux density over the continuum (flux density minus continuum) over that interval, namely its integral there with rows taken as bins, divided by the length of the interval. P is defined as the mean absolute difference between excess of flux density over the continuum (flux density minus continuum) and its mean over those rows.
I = -0.3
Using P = 7.6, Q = -3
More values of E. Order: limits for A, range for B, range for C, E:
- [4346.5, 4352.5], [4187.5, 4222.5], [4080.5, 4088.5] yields 1.1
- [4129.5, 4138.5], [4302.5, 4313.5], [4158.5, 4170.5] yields 11.0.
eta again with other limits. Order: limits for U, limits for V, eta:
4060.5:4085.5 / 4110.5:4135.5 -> 4.28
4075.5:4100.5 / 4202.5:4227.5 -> 5.14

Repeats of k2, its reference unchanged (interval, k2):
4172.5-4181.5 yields 4180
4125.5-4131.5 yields 4126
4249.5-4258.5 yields 4257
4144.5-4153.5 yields 4147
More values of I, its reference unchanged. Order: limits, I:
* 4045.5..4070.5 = -0.2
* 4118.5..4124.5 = 2.9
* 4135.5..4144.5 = 0.4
